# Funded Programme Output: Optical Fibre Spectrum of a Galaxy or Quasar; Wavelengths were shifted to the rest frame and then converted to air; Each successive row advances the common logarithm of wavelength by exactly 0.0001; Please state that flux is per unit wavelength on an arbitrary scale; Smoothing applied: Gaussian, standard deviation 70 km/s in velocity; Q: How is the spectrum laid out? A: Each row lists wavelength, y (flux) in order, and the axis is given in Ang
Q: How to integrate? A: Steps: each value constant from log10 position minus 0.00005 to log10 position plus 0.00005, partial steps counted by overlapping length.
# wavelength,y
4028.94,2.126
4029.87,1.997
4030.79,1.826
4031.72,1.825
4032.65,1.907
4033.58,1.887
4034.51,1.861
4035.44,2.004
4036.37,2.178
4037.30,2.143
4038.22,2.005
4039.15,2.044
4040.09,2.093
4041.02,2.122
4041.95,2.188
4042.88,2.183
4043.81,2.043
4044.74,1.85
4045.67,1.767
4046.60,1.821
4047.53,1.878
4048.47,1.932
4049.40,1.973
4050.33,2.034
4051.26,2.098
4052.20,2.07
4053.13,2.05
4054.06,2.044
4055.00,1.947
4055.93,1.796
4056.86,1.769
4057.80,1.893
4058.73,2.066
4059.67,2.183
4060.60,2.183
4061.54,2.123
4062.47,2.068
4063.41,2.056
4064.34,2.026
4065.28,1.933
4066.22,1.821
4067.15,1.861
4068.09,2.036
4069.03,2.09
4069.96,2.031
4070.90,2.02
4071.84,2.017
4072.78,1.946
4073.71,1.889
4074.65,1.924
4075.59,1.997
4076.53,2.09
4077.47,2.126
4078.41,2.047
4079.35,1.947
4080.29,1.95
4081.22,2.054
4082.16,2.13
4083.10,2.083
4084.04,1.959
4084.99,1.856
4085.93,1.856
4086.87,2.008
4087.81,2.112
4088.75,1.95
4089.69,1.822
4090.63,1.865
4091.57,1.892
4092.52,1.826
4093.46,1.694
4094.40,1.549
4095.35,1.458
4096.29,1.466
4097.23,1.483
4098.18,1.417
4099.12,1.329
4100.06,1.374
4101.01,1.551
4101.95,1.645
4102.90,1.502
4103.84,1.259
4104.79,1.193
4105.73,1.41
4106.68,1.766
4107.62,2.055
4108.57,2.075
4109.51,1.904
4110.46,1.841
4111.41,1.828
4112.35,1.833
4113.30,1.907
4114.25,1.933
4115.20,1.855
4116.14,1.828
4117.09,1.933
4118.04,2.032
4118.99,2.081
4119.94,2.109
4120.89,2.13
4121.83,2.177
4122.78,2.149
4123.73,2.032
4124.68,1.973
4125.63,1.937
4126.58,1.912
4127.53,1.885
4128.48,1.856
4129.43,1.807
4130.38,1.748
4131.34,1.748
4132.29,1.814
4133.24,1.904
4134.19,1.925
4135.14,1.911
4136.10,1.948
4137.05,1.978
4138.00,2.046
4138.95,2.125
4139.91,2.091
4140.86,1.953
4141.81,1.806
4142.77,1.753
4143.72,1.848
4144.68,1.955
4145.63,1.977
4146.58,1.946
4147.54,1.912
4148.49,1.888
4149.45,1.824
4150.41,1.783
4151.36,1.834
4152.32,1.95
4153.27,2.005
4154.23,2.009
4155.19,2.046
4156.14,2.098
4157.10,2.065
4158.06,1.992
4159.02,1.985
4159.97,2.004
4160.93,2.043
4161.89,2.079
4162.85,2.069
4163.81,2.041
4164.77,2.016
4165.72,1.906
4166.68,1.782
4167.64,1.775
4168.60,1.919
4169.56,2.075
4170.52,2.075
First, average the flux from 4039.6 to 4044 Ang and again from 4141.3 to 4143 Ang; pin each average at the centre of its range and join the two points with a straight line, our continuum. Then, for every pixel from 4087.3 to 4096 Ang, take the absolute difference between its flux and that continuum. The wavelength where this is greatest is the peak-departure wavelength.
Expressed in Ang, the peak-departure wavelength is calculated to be 4095.35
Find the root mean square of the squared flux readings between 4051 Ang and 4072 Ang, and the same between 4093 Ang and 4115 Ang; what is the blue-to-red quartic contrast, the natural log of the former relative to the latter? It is 0.4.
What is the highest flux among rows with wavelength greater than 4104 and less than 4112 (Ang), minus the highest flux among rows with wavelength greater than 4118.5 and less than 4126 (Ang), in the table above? -0.10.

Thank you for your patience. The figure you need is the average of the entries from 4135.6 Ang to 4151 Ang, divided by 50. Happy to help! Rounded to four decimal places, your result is 0.0385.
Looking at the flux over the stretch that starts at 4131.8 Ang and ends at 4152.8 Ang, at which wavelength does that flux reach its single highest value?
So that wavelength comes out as 4138.95 Ang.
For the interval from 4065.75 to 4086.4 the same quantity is 4082.16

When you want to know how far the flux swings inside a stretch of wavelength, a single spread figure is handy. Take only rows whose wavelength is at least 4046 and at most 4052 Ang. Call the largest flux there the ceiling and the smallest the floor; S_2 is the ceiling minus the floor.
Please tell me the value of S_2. 0.277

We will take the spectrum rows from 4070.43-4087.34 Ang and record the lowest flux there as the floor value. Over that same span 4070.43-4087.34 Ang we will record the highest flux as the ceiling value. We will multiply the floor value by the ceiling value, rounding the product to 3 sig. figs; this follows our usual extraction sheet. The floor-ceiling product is 3.95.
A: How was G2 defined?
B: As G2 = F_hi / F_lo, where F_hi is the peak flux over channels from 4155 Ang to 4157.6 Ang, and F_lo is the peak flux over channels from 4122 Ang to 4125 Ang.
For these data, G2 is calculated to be 0.98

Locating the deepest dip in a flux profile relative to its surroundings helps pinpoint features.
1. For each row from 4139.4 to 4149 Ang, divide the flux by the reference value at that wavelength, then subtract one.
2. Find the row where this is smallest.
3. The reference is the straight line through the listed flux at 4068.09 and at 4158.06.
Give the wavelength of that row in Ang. 4142.77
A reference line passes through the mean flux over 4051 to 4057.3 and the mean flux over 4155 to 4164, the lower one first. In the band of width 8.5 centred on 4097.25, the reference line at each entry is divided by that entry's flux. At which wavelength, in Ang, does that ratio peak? 4099.12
